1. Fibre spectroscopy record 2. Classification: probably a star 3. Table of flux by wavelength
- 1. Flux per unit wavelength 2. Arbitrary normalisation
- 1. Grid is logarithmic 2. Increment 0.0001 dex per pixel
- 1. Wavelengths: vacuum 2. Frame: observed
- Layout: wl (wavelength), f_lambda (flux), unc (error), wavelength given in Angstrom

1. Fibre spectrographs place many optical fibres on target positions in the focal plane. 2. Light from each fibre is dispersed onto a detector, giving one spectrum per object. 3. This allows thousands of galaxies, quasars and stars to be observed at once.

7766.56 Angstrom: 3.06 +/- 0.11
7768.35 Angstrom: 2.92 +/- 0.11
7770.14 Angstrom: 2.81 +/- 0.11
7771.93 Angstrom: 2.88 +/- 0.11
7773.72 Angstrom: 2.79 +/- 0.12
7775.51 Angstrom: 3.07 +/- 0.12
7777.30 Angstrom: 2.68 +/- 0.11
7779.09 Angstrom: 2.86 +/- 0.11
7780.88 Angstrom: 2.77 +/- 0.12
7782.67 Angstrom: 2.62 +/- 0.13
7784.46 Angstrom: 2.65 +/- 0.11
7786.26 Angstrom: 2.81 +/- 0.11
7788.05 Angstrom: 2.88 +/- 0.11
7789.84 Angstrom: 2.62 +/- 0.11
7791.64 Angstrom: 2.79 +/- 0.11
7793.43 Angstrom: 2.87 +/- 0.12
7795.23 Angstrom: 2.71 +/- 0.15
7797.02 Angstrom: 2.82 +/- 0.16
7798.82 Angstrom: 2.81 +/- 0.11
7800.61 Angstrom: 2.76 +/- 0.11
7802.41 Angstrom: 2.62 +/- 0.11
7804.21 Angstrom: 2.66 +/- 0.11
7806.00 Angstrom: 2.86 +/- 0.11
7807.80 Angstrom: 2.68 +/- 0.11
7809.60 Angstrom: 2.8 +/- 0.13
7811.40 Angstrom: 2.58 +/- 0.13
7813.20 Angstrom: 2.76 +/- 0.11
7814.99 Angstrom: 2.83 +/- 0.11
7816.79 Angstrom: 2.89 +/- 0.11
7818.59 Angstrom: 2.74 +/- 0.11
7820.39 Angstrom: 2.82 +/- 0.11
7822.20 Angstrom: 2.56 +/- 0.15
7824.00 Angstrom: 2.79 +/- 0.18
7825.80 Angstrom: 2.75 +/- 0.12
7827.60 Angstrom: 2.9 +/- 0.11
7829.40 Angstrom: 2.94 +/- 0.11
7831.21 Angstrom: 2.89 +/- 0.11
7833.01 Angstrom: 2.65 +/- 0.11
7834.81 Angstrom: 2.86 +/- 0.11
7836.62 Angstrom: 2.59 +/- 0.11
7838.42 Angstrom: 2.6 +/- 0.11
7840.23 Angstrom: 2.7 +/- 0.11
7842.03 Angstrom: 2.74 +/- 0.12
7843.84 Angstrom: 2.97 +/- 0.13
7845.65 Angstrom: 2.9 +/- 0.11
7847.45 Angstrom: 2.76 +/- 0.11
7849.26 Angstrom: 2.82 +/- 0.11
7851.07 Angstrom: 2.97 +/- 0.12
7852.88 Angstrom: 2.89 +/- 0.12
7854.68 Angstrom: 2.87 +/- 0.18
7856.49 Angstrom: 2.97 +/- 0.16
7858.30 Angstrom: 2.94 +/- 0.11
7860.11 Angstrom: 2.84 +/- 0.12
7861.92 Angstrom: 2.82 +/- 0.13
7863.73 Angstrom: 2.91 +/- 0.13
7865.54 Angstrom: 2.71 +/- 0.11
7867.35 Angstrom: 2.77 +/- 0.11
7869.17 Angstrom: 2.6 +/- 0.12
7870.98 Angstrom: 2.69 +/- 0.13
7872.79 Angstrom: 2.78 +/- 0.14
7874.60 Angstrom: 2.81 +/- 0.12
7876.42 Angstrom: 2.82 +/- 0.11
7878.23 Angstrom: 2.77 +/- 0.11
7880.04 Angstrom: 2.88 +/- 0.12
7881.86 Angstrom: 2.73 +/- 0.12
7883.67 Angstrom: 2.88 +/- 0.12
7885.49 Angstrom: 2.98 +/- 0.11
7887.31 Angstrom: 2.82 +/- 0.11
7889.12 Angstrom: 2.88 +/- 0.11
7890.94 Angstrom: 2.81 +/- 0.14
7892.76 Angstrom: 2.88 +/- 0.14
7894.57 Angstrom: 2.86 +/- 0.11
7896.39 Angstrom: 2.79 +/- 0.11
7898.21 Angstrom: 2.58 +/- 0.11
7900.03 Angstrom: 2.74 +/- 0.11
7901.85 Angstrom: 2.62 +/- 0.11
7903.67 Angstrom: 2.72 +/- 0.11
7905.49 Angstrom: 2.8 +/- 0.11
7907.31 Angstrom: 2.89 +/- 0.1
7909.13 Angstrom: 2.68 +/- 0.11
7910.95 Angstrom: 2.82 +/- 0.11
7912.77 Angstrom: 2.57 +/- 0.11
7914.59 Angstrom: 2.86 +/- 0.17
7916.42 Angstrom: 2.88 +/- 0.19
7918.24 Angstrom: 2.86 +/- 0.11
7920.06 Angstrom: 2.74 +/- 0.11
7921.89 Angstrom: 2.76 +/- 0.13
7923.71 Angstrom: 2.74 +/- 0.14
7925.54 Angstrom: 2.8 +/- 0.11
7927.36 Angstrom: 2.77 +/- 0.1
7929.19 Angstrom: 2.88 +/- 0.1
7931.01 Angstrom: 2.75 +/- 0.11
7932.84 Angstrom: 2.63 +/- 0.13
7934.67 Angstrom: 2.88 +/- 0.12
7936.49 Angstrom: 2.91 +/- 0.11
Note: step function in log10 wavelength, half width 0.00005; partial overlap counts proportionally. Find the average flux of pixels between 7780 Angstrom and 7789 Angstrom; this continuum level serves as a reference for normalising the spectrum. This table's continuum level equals 2.75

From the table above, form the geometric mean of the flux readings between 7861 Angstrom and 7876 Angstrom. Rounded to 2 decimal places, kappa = 2.76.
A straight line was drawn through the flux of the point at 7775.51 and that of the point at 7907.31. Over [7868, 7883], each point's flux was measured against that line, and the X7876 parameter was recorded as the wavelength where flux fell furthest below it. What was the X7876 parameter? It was 7869.17 Angstrom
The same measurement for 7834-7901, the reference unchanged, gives 7836.62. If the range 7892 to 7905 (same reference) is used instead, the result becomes 7898.21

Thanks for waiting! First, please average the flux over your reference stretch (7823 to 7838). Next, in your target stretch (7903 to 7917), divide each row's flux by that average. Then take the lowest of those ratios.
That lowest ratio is 0.92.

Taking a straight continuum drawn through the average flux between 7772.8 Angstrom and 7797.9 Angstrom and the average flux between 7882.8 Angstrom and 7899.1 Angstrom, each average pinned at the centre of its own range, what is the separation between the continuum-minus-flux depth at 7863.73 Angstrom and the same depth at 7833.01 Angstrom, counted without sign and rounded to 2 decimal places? 0.25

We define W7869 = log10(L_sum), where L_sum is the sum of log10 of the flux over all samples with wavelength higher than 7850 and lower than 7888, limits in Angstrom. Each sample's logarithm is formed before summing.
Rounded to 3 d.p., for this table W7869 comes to 0.977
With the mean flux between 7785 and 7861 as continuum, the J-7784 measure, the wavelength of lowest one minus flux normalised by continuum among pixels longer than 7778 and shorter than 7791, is 7788.05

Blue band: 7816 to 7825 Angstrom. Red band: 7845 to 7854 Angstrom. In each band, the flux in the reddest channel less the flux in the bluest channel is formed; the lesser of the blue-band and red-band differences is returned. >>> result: -0.10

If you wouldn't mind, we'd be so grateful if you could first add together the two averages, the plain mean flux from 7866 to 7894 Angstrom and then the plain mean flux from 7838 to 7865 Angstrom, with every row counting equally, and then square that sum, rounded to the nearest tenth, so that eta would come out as 32.0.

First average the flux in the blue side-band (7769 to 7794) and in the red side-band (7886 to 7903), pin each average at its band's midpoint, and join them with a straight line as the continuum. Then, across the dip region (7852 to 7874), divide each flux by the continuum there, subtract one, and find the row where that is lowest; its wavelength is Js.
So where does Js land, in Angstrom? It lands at 7869.17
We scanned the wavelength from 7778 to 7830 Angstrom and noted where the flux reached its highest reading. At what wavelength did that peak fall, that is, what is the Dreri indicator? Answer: 7829.40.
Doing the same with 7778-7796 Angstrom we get 7788.05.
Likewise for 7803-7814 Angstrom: 7806.00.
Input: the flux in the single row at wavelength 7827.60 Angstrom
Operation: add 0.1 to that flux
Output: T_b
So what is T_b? 3.00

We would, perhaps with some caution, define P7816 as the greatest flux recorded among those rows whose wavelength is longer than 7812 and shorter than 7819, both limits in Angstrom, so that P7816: 2.89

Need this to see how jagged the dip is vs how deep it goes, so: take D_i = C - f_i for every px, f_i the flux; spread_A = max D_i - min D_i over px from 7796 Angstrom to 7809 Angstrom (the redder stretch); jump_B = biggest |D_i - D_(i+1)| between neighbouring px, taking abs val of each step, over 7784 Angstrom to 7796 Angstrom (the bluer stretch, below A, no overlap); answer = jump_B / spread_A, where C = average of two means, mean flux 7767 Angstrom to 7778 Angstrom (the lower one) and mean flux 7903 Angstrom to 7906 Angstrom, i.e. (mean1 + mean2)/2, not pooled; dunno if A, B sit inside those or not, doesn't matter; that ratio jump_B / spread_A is 1.08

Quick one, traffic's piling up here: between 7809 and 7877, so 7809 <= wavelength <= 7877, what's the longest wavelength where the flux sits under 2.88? 7876.42 Angstrom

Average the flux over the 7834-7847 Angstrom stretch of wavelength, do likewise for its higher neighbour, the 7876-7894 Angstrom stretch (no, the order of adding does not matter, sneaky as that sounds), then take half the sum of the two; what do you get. 2.81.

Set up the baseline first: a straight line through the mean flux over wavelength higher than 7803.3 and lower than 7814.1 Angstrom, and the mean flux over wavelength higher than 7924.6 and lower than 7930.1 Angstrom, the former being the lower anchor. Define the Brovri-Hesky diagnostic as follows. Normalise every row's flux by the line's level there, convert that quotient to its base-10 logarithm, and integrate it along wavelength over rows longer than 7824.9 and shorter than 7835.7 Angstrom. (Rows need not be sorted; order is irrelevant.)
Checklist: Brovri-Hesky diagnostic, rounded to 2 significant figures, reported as 0.15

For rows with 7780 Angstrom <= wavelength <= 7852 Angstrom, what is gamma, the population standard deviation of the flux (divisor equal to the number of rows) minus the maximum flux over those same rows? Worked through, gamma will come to -2.86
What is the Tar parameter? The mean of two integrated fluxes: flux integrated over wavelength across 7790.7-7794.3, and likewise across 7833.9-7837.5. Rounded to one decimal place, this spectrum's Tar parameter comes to 10.0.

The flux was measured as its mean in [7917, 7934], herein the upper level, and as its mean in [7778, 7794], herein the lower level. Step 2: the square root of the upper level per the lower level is 1.00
